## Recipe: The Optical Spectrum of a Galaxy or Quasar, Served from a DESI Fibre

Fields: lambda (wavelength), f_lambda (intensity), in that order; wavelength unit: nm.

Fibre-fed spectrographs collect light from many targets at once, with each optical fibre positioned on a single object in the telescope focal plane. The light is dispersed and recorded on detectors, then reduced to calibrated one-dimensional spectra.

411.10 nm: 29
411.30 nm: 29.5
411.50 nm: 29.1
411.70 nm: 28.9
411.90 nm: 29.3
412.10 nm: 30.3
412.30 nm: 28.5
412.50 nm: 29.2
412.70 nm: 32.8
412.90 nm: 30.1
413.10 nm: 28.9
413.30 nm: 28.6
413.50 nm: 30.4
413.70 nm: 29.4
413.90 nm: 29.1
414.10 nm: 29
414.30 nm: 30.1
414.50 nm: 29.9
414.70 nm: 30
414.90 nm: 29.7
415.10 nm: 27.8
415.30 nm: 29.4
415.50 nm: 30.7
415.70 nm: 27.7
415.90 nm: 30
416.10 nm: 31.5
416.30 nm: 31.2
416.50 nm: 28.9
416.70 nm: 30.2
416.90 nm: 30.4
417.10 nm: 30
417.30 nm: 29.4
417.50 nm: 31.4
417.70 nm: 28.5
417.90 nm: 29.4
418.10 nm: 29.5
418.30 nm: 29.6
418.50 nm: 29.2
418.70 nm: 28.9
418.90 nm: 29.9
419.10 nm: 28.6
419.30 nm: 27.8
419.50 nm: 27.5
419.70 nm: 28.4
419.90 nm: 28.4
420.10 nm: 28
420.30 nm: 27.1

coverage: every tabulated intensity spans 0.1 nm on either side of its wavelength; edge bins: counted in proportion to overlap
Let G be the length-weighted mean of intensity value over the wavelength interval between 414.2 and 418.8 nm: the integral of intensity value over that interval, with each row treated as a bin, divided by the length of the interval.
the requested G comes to 29.7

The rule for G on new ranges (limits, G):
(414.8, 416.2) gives 29.5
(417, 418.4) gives 29.7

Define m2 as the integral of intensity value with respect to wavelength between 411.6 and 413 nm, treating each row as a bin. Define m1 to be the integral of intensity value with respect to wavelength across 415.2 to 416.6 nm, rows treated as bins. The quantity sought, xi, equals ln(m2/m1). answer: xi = -0.001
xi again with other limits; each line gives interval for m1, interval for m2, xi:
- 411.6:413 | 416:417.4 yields 0.012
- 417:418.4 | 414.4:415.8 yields -0.013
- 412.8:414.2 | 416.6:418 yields 0.018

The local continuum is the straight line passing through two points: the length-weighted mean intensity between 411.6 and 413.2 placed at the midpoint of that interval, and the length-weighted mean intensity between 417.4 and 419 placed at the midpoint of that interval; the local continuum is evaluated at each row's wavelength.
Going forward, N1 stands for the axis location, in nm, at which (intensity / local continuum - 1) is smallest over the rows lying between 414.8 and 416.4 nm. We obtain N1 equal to 415.70 nm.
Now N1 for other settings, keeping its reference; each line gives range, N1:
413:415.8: 415.70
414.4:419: 415.70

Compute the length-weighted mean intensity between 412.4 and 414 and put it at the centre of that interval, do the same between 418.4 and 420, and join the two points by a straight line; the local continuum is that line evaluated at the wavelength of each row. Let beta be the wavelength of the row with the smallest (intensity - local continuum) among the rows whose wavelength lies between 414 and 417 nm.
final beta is 415.10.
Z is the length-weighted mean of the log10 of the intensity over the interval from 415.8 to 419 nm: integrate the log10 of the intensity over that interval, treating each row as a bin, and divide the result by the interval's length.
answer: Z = 1.48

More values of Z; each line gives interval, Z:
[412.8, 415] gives 1.47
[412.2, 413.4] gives 1.47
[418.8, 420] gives 1.45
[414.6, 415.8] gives 1.47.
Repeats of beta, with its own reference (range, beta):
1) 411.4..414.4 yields 412.30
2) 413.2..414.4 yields 413.30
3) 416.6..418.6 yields 417.70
